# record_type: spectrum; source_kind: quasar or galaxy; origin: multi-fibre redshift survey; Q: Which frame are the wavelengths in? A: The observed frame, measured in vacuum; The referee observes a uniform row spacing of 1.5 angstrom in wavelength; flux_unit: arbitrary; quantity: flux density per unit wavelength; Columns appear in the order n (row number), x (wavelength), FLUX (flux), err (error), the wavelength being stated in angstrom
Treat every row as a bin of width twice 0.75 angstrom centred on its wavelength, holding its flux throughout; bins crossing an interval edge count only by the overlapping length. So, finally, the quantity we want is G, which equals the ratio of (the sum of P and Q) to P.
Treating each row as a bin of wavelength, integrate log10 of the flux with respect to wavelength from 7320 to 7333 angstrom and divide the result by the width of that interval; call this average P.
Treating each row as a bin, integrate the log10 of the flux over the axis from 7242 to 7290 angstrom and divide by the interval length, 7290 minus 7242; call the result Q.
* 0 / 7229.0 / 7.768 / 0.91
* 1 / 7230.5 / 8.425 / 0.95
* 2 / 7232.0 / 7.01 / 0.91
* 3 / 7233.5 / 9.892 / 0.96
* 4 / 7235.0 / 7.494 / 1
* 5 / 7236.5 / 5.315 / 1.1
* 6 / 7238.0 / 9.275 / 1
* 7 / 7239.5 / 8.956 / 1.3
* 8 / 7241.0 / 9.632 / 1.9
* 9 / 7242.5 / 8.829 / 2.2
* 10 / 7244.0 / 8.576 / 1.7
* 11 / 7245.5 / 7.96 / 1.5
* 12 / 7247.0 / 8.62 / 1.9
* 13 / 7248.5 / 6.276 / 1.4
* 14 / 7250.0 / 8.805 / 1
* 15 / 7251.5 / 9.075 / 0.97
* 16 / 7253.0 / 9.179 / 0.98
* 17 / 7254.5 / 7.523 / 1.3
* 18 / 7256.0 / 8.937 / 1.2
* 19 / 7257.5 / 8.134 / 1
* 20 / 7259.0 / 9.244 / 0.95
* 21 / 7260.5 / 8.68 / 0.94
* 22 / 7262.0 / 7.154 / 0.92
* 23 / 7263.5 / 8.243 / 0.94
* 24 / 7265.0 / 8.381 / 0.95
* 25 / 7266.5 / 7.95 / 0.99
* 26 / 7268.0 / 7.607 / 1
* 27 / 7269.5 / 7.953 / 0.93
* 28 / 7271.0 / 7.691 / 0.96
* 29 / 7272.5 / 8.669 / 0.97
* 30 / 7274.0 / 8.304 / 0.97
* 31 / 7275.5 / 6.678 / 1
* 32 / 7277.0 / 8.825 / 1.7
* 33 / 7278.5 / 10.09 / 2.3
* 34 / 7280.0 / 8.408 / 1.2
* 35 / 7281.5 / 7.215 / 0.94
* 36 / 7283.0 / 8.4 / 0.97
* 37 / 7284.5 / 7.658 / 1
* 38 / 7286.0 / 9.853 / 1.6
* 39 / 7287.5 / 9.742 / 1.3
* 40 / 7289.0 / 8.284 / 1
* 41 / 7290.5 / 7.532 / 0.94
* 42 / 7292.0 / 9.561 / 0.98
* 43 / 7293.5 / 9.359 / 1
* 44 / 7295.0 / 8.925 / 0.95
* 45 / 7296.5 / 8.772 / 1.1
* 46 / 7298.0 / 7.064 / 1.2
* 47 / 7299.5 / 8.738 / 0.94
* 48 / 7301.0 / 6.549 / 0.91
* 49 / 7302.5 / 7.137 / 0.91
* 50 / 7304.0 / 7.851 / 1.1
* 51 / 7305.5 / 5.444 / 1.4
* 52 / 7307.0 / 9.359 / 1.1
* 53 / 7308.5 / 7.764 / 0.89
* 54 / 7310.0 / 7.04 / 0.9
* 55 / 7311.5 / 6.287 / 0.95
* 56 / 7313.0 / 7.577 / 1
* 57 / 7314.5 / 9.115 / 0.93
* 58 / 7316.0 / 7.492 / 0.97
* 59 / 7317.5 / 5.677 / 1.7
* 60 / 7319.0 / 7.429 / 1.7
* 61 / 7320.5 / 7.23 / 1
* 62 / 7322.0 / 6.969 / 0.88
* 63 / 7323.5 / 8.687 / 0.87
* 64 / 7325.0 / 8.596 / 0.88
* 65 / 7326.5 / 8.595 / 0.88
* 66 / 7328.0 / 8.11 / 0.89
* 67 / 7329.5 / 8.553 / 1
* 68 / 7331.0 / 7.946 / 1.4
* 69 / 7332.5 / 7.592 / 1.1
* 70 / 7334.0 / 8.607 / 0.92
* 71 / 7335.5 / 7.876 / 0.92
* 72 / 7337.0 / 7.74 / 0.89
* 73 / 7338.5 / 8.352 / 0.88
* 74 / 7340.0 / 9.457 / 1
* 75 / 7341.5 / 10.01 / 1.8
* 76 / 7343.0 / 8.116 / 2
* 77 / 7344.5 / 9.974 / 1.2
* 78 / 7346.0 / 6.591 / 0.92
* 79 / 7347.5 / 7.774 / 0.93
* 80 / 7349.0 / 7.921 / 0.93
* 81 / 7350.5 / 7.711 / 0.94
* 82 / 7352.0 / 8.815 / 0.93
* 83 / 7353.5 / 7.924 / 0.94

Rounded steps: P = 0.905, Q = 0.919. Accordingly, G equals 2.02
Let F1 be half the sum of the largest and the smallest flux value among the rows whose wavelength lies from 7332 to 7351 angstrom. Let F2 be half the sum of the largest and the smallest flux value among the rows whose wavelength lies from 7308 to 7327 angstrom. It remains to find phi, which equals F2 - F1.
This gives -0.90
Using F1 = 8.3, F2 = 7.4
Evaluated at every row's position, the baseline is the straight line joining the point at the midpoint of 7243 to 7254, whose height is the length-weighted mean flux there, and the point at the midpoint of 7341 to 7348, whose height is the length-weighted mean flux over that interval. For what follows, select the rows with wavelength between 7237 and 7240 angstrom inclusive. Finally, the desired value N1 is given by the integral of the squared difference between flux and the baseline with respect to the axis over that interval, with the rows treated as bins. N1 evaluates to 4.1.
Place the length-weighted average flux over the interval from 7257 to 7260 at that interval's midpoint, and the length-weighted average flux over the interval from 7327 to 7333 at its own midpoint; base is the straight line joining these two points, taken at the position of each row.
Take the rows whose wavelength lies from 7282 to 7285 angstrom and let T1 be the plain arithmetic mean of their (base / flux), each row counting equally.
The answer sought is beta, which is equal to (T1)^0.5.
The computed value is 1.03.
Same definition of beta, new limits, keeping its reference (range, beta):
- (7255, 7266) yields 1.02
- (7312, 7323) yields 1.06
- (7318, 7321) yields 1.06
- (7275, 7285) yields 1.03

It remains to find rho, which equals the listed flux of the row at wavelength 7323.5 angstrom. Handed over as 8.687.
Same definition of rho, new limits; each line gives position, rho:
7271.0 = 7.691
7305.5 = 5.444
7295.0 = 8.925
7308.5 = 7.764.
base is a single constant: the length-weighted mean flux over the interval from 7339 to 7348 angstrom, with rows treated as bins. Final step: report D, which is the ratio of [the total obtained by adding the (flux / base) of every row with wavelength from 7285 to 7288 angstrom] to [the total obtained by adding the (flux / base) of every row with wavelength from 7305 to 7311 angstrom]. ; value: 0.66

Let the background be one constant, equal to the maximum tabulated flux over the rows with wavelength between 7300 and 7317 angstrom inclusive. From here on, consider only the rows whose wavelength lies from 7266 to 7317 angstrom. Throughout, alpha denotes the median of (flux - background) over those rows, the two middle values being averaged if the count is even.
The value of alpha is -1.4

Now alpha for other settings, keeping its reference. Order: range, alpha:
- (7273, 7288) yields -1.0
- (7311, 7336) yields -1.5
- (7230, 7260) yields -0.6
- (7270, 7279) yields -0.9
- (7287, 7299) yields -0.5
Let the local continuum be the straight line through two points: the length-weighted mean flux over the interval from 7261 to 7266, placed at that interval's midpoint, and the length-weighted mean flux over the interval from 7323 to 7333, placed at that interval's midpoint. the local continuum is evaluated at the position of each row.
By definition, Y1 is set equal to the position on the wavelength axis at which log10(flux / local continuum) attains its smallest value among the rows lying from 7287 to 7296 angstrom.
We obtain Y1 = 7290.5 angstrom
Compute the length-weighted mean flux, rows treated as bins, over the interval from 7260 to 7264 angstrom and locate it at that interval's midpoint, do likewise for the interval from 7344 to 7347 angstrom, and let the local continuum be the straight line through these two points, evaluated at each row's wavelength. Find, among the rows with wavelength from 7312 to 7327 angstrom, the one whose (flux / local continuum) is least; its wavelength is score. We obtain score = 7317.5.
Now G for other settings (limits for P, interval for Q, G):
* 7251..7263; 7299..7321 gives 1.93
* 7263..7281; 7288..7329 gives 1.97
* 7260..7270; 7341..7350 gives 2.02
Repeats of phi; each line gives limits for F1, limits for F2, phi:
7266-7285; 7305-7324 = -0.98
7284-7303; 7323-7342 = 0.60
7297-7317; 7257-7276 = 0.56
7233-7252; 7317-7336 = -0.42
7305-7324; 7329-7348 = 0.90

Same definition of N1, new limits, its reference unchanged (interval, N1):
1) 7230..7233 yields 3.2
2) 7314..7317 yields 3.8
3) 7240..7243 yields 2.9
